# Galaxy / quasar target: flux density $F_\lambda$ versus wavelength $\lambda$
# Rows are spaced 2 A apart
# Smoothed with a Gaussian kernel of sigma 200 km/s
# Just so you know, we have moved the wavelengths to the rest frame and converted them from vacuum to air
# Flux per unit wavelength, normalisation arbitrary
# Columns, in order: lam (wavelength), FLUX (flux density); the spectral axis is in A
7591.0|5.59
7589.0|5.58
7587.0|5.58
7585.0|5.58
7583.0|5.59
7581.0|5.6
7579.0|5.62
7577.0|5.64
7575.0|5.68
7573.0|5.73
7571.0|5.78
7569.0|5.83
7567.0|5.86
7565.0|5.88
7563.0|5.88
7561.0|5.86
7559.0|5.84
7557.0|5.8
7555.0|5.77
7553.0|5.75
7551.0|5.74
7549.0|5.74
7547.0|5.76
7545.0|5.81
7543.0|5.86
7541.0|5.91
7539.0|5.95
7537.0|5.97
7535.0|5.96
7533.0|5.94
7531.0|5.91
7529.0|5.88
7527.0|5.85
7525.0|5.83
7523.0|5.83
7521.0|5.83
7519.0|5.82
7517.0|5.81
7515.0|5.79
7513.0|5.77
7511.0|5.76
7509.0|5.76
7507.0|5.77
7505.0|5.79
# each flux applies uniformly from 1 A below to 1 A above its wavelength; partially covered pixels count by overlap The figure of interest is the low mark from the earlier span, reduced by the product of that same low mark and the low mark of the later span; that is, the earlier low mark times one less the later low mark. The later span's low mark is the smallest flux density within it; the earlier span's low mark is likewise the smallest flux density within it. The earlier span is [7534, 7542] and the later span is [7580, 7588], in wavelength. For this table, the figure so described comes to -27.1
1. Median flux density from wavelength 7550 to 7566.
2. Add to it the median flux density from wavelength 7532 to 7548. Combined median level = 11.7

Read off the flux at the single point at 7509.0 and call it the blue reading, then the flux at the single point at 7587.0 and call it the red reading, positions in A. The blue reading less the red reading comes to 0.18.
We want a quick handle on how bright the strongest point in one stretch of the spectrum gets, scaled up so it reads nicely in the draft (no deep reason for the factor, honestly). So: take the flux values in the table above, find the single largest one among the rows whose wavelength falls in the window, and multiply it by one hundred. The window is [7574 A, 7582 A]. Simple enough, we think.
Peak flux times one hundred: 568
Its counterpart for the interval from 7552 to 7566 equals 588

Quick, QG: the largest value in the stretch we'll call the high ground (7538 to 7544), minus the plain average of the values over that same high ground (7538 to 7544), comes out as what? 0.043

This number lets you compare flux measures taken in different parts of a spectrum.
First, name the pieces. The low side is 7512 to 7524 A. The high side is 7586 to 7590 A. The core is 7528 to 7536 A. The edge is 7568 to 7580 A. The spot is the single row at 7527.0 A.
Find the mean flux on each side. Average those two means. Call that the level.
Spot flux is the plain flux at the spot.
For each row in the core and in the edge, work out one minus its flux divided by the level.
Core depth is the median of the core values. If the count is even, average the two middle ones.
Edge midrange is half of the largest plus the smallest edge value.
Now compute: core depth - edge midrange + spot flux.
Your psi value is 5.81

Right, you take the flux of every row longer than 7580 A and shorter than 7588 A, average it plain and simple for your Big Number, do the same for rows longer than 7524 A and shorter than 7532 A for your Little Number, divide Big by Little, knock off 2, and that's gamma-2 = -1.05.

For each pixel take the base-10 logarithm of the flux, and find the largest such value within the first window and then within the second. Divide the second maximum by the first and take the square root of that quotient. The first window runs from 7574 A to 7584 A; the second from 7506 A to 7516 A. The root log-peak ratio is 1.01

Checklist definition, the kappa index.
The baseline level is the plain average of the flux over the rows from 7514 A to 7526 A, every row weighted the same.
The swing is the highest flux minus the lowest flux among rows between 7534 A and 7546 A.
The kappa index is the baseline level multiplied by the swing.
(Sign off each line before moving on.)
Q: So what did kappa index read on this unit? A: 0.9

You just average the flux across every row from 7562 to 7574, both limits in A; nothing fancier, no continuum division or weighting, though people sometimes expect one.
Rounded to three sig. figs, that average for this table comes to 5.83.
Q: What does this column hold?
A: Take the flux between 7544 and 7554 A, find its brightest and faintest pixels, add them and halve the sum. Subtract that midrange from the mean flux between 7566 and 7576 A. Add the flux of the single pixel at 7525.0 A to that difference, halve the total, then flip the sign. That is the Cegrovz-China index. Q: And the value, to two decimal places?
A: -2.92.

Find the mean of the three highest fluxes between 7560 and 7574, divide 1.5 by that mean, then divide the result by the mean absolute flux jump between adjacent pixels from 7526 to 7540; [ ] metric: 11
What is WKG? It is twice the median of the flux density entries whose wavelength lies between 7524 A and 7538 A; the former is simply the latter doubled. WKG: 11.8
